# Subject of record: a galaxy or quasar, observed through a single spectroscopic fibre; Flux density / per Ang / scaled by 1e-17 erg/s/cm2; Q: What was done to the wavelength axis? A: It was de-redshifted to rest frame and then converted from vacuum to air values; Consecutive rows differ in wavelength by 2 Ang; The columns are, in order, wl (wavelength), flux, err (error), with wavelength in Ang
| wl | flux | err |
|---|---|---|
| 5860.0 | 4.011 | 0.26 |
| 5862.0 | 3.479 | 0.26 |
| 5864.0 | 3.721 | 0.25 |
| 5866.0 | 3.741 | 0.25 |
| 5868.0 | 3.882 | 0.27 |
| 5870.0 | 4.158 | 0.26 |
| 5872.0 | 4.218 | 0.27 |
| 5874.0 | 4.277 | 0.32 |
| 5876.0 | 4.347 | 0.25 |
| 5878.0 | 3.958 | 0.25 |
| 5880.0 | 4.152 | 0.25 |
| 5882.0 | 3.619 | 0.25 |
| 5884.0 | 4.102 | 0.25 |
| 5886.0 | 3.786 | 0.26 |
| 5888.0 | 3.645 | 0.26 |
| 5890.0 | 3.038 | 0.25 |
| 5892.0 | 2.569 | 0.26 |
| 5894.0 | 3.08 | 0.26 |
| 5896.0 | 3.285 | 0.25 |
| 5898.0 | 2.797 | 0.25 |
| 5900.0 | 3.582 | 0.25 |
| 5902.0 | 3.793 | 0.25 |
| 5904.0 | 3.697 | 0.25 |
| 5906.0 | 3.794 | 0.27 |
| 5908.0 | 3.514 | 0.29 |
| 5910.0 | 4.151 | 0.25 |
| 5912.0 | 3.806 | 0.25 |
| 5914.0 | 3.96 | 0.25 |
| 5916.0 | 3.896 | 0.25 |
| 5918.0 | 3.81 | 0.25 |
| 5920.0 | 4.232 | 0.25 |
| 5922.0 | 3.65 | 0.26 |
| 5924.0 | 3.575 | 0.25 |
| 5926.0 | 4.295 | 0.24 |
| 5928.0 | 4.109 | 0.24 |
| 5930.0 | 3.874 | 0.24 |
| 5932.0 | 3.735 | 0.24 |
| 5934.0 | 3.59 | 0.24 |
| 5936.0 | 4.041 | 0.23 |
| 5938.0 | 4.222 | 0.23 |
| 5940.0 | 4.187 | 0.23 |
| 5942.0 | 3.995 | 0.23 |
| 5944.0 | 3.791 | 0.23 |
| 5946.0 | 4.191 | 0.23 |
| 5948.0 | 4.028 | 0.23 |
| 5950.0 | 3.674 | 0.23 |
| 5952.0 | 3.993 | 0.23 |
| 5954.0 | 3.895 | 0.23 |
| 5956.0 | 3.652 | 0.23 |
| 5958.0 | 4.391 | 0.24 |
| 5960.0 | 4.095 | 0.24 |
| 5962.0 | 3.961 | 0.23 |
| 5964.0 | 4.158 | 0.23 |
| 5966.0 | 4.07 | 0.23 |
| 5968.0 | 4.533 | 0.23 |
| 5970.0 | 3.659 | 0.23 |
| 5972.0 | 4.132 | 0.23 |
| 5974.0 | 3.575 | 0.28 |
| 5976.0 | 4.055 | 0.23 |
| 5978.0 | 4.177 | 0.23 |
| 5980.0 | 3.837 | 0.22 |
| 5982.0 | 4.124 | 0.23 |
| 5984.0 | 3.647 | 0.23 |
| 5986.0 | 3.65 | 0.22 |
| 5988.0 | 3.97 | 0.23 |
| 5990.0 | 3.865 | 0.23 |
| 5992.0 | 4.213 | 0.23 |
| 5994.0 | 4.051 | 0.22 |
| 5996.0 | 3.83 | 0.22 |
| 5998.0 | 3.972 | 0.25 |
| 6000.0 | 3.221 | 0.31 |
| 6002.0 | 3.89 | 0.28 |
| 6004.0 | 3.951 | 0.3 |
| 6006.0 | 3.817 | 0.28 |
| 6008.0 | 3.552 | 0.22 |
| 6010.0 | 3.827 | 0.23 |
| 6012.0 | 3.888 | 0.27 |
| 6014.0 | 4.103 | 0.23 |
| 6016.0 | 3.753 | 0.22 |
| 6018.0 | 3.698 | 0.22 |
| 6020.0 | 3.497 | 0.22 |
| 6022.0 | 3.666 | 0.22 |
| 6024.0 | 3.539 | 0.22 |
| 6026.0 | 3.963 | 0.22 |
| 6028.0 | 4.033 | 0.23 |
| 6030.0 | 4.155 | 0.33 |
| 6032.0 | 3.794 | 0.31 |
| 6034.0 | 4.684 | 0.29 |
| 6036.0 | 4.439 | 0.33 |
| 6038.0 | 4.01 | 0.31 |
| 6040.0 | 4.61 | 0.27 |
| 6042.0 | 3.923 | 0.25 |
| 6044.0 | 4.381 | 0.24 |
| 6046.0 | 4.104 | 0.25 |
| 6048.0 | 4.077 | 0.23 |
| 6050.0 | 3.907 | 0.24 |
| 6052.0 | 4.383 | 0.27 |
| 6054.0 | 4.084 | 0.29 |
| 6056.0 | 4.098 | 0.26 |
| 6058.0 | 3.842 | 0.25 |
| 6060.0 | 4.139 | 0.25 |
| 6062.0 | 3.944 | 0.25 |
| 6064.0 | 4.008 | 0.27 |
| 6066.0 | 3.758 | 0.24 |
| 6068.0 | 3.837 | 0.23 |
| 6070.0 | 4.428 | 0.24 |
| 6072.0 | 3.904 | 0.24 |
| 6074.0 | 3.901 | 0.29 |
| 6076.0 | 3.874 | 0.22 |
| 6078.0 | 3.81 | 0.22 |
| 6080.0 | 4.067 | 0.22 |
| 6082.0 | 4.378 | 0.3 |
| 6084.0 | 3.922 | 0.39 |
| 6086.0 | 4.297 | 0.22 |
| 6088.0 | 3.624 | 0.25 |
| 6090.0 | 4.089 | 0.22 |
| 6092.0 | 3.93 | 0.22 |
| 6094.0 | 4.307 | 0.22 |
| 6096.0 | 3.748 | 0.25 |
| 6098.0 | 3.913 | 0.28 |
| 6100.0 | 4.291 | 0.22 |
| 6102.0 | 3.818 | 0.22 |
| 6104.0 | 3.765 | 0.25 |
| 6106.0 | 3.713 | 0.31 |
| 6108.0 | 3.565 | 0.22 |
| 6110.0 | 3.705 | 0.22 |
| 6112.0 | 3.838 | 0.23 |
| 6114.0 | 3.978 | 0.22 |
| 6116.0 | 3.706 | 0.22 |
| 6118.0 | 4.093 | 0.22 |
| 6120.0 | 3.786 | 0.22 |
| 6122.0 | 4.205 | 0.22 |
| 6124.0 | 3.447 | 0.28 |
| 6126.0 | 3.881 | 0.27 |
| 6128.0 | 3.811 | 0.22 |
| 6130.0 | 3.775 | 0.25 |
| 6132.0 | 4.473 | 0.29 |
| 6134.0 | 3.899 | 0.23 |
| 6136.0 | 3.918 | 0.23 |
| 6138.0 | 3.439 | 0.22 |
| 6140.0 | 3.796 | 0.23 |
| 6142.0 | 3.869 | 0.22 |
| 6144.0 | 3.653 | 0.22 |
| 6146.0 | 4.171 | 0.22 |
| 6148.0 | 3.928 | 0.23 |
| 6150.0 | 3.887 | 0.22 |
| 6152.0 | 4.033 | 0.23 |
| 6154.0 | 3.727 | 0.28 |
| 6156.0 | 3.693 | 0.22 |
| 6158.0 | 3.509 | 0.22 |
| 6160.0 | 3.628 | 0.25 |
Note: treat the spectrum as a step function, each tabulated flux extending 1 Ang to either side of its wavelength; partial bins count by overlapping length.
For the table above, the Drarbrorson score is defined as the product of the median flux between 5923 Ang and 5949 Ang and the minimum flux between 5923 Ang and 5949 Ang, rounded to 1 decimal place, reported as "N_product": 14.4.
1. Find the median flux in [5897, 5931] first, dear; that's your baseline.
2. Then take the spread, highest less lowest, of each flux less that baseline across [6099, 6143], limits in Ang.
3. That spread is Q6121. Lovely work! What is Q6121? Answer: 1.03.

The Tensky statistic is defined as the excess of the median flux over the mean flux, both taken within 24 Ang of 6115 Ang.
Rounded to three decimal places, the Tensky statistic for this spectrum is -0.047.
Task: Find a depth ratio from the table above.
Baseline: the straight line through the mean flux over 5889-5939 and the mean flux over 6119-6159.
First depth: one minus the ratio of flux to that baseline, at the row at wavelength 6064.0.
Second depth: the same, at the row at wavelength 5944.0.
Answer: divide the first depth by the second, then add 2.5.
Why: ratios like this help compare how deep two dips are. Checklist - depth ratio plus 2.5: 5.0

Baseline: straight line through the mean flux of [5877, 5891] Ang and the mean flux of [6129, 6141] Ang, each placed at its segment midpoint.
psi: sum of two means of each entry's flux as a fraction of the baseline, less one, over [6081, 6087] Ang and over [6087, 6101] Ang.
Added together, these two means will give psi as 0.12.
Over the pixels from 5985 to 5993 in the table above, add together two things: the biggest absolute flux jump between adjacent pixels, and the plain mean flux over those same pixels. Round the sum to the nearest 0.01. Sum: 4.27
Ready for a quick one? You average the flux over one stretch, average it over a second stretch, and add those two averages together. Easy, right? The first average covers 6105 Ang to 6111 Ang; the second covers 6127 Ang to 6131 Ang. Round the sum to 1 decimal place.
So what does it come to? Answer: 7.5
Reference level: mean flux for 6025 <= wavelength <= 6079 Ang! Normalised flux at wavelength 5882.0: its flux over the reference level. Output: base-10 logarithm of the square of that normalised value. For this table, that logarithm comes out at -0.10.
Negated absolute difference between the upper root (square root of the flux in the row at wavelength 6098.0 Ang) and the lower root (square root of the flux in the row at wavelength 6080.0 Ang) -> -0.039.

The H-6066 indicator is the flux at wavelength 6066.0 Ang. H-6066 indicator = 3.758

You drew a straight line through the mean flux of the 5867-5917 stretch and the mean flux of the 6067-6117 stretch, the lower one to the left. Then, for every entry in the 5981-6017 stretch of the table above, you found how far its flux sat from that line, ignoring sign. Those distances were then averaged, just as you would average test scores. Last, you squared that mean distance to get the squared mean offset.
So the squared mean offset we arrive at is 0.029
